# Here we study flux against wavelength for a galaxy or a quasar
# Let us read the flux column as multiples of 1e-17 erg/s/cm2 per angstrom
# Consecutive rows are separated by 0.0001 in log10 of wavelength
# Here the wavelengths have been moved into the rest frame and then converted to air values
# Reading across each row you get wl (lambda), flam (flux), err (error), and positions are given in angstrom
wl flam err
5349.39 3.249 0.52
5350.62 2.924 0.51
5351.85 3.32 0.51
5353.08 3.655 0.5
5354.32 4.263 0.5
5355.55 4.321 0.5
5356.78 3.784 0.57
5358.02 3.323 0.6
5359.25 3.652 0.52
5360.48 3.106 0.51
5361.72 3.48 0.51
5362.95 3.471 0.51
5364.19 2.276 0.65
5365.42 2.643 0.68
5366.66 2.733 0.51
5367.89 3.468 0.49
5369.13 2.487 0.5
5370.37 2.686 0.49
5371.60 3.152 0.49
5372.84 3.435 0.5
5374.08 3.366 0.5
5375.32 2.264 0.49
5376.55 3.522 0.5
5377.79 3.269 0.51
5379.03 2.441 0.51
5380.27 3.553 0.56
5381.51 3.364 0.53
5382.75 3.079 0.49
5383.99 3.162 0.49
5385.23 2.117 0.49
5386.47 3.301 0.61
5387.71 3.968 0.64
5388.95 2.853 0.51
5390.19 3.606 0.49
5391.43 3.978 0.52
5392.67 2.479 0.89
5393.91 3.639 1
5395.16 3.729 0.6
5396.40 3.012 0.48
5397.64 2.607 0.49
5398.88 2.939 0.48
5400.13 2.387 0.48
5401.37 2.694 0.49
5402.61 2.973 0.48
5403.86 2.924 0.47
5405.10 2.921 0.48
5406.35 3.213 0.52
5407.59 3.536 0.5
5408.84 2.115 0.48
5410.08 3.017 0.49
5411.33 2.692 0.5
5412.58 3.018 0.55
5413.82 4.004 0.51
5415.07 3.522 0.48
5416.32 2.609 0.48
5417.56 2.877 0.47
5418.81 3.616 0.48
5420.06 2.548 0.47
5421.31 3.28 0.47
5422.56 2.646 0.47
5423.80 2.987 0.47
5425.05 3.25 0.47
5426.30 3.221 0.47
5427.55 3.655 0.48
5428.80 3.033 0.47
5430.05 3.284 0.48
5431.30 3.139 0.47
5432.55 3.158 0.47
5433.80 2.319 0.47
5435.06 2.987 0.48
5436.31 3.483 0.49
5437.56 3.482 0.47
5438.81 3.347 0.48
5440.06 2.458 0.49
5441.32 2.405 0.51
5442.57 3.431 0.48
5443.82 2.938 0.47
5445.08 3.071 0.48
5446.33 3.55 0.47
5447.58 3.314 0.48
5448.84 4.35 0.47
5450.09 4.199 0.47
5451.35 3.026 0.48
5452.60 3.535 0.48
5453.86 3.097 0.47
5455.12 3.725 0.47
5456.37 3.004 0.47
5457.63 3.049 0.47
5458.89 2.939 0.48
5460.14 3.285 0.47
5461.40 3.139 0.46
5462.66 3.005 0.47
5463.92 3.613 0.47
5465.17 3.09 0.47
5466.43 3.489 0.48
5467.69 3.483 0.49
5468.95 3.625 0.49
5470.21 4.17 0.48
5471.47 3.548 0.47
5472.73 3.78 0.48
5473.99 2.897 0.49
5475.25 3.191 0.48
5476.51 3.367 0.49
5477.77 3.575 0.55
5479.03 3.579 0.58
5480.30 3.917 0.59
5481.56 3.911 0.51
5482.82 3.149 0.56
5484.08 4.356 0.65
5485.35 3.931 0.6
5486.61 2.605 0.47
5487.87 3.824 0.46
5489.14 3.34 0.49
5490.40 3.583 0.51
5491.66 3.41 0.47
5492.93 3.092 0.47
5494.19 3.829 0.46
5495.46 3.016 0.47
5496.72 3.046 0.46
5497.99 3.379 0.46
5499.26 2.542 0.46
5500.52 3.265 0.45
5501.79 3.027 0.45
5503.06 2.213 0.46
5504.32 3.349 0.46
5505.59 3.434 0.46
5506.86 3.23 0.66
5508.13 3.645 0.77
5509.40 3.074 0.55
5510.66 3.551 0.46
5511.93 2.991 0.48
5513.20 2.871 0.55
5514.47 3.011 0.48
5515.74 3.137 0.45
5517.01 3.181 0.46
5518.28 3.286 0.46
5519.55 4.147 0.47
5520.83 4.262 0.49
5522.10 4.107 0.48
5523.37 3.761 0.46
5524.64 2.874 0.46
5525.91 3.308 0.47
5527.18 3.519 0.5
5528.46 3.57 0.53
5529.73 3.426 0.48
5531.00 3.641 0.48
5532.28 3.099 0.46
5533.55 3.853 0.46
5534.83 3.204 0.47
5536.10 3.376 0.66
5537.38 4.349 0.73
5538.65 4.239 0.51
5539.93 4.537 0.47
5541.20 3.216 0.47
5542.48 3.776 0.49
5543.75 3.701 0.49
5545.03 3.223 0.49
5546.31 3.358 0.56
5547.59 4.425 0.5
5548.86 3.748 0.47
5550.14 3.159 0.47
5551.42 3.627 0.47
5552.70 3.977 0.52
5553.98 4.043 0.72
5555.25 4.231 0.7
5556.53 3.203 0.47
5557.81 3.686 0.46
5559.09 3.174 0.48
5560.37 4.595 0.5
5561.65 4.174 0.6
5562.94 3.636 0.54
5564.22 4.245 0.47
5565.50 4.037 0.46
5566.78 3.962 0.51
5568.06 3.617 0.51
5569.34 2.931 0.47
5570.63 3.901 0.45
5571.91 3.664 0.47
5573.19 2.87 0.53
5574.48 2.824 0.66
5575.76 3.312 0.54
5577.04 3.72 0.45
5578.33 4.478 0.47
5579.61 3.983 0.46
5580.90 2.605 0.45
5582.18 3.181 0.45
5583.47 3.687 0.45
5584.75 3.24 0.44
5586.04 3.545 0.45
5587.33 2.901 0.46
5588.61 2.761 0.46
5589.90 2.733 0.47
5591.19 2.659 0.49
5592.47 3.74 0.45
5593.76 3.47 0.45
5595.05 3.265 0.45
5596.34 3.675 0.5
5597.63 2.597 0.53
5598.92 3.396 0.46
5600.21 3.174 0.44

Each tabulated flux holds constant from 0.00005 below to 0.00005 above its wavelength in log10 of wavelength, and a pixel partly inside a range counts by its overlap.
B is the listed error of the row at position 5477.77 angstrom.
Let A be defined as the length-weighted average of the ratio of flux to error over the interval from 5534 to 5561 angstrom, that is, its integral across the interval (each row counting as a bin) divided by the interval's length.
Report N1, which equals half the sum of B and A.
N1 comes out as 3.89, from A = 7.23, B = 0.55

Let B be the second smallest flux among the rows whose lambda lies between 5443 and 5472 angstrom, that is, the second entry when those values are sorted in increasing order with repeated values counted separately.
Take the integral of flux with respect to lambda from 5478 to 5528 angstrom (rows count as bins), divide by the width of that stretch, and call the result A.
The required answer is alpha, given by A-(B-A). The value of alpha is 3.8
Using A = 3.4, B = 2.939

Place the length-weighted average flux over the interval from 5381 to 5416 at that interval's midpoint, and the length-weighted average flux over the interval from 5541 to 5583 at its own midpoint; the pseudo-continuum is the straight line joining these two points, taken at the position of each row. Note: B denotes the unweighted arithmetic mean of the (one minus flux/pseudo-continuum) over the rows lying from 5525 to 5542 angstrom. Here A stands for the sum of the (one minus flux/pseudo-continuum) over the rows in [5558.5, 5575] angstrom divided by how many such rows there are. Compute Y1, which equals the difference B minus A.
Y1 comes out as -0.025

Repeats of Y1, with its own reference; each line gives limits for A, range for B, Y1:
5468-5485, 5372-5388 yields 0.042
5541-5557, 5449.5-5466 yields 0.021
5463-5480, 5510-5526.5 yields 0.068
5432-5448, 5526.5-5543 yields -0.084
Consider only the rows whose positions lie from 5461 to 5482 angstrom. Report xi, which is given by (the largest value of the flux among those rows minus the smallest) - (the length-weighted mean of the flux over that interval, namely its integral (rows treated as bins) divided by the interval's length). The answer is -2.2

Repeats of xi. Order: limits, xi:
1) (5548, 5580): -1.9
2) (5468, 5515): -1.2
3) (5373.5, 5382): -1.8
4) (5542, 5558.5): -2.4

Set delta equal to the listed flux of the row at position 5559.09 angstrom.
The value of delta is 3.174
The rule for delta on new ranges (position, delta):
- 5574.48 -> 2.824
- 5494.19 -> 3.829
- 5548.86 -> 3.748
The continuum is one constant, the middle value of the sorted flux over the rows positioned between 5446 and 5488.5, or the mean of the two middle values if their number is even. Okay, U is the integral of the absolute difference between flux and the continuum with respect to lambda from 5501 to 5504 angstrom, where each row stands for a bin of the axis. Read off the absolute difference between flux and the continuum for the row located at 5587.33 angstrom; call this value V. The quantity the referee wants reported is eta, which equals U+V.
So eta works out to 3.0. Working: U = 2.35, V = 0.6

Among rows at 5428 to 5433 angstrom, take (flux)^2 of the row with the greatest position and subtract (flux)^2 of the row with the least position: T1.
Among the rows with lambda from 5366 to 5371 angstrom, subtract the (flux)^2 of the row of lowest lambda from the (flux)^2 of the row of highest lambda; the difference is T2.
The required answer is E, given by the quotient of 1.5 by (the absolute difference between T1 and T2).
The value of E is 1.46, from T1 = 1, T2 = -0.3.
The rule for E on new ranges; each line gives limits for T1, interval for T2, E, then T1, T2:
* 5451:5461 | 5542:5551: 0.25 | 2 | -4.3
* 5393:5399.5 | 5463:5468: 0.41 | -5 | -0.9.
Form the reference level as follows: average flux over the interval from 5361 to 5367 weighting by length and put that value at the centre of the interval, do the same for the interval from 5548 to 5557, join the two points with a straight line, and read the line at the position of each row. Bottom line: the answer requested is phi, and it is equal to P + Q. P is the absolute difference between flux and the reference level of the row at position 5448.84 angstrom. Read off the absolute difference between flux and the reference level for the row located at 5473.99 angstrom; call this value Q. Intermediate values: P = 1.05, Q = 0.51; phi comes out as 1.6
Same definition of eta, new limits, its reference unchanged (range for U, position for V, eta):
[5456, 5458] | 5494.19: 1.3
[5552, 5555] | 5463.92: 1.7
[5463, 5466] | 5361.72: 0.8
